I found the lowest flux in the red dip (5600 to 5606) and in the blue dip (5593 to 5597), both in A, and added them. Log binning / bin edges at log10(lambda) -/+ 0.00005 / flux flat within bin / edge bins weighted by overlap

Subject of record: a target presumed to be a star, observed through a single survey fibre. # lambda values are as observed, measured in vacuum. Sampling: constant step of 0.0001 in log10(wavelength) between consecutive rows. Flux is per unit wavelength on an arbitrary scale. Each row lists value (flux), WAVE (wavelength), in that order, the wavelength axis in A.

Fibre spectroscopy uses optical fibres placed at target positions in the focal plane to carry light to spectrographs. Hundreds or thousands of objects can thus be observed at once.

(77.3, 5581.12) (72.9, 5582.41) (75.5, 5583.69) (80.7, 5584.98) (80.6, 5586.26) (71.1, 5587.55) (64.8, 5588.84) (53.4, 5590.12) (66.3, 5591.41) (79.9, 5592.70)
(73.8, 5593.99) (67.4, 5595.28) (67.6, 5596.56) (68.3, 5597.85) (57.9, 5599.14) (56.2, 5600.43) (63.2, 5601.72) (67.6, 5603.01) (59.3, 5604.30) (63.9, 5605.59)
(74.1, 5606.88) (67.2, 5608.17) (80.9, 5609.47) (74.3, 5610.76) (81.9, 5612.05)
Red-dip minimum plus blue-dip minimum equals 124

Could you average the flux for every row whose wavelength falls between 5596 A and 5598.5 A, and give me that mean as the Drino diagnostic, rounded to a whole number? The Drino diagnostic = 68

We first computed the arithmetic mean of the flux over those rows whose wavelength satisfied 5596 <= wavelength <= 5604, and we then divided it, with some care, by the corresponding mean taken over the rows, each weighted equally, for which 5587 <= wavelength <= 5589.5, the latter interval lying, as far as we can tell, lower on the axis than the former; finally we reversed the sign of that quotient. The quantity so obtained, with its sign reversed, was -0.93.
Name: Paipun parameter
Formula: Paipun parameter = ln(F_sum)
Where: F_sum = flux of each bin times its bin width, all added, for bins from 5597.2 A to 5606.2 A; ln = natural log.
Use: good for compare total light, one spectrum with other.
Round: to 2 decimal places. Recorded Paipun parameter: 6.33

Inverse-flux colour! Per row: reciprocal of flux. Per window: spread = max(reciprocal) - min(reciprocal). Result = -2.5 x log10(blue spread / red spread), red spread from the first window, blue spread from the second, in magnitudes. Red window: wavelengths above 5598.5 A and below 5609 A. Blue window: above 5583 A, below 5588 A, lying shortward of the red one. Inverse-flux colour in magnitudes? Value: 1.0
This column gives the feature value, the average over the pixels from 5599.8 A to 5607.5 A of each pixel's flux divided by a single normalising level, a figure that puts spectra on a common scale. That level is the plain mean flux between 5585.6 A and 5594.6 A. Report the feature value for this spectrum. 0.92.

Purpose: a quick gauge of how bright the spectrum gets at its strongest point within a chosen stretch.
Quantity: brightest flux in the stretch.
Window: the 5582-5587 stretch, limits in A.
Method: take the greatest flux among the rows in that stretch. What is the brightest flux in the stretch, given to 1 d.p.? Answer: 80.7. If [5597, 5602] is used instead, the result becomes 68.3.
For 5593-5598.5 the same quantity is 73.8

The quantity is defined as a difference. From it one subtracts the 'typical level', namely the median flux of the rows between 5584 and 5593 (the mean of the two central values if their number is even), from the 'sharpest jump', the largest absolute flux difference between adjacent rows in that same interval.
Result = -57.5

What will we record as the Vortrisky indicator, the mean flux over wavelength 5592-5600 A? 69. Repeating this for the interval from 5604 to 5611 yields 70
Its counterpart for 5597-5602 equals 61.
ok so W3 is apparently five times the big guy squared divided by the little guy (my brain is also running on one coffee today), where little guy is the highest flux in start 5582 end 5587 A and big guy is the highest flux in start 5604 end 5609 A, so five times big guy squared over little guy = 340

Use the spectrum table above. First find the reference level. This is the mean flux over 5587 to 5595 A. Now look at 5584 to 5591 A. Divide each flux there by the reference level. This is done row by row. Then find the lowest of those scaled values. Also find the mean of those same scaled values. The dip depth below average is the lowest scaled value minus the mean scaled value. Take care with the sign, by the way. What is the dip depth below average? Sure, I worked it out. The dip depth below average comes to -0.25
